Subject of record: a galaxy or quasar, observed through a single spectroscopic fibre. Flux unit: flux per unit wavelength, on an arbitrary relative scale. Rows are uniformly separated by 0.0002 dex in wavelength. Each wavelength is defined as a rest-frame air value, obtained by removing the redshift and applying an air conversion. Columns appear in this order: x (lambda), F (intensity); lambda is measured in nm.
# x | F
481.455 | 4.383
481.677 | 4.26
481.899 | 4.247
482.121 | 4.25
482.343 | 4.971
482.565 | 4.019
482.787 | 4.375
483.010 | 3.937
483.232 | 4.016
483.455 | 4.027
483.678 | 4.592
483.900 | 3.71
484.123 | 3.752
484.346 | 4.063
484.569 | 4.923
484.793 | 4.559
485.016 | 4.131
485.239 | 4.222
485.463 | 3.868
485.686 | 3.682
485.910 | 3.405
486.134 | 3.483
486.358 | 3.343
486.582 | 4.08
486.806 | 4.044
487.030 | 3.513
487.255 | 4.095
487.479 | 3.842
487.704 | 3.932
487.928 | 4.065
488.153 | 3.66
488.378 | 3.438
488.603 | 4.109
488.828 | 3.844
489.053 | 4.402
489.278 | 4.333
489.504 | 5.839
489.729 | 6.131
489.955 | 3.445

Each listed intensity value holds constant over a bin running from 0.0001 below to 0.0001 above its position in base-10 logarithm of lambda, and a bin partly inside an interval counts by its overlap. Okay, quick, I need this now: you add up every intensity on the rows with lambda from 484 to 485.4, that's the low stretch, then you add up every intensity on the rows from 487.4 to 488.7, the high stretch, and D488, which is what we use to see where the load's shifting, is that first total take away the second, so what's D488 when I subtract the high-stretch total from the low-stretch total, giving 2.6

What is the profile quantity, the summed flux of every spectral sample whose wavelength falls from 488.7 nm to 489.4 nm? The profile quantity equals 13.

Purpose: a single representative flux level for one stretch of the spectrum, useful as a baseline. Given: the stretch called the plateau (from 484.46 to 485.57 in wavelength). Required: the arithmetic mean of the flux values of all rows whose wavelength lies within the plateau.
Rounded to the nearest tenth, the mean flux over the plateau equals 4.3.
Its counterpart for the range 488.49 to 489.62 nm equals 4.5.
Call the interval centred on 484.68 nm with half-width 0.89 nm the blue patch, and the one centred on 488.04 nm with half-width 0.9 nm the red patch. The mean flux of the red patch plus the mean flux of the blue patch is 8.03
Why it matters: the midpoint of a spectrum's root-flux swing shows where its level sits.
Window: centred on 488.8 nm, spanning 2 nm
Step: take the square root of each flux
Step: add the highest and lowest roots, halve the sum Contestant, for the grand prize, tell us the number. 2.17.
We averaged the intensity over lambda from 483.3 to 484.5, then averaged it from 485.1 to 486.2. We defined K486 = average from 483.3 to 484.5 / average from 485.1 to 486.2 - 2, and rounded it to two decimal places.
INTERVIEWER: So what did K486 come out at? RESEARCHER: -0.92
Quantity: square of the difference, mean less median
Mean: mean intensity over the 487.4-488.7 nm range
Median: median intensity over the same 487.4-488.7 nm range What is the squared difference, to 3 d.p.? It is 0.002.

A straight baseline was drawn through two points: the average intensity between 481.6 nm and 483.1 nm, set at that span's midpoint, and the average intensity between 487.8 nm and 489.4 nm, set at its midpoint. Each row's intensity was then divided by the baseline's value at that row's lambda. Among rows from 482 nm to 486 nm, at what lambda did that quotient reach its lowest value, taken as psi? 485.910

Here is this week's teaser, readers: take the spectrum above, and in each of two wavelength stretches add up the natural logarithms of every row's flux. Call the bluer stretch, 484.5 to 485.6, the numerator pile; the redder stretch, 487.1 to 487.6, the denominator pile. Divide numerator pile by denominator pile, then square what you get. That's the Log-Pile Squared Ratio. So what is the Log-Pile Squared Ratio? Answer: 7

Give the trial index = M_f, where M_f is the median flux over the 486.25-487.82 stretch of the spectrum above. 3.93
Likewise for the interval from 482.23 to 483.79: 4.03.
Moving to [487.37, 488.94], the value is 3.84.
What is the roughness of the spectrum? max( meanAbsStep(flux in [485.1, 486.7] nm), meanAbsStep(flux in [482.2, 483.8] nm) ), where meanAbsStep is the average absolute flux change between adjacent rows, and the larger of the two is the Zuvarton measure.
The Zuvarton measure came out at 0.40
